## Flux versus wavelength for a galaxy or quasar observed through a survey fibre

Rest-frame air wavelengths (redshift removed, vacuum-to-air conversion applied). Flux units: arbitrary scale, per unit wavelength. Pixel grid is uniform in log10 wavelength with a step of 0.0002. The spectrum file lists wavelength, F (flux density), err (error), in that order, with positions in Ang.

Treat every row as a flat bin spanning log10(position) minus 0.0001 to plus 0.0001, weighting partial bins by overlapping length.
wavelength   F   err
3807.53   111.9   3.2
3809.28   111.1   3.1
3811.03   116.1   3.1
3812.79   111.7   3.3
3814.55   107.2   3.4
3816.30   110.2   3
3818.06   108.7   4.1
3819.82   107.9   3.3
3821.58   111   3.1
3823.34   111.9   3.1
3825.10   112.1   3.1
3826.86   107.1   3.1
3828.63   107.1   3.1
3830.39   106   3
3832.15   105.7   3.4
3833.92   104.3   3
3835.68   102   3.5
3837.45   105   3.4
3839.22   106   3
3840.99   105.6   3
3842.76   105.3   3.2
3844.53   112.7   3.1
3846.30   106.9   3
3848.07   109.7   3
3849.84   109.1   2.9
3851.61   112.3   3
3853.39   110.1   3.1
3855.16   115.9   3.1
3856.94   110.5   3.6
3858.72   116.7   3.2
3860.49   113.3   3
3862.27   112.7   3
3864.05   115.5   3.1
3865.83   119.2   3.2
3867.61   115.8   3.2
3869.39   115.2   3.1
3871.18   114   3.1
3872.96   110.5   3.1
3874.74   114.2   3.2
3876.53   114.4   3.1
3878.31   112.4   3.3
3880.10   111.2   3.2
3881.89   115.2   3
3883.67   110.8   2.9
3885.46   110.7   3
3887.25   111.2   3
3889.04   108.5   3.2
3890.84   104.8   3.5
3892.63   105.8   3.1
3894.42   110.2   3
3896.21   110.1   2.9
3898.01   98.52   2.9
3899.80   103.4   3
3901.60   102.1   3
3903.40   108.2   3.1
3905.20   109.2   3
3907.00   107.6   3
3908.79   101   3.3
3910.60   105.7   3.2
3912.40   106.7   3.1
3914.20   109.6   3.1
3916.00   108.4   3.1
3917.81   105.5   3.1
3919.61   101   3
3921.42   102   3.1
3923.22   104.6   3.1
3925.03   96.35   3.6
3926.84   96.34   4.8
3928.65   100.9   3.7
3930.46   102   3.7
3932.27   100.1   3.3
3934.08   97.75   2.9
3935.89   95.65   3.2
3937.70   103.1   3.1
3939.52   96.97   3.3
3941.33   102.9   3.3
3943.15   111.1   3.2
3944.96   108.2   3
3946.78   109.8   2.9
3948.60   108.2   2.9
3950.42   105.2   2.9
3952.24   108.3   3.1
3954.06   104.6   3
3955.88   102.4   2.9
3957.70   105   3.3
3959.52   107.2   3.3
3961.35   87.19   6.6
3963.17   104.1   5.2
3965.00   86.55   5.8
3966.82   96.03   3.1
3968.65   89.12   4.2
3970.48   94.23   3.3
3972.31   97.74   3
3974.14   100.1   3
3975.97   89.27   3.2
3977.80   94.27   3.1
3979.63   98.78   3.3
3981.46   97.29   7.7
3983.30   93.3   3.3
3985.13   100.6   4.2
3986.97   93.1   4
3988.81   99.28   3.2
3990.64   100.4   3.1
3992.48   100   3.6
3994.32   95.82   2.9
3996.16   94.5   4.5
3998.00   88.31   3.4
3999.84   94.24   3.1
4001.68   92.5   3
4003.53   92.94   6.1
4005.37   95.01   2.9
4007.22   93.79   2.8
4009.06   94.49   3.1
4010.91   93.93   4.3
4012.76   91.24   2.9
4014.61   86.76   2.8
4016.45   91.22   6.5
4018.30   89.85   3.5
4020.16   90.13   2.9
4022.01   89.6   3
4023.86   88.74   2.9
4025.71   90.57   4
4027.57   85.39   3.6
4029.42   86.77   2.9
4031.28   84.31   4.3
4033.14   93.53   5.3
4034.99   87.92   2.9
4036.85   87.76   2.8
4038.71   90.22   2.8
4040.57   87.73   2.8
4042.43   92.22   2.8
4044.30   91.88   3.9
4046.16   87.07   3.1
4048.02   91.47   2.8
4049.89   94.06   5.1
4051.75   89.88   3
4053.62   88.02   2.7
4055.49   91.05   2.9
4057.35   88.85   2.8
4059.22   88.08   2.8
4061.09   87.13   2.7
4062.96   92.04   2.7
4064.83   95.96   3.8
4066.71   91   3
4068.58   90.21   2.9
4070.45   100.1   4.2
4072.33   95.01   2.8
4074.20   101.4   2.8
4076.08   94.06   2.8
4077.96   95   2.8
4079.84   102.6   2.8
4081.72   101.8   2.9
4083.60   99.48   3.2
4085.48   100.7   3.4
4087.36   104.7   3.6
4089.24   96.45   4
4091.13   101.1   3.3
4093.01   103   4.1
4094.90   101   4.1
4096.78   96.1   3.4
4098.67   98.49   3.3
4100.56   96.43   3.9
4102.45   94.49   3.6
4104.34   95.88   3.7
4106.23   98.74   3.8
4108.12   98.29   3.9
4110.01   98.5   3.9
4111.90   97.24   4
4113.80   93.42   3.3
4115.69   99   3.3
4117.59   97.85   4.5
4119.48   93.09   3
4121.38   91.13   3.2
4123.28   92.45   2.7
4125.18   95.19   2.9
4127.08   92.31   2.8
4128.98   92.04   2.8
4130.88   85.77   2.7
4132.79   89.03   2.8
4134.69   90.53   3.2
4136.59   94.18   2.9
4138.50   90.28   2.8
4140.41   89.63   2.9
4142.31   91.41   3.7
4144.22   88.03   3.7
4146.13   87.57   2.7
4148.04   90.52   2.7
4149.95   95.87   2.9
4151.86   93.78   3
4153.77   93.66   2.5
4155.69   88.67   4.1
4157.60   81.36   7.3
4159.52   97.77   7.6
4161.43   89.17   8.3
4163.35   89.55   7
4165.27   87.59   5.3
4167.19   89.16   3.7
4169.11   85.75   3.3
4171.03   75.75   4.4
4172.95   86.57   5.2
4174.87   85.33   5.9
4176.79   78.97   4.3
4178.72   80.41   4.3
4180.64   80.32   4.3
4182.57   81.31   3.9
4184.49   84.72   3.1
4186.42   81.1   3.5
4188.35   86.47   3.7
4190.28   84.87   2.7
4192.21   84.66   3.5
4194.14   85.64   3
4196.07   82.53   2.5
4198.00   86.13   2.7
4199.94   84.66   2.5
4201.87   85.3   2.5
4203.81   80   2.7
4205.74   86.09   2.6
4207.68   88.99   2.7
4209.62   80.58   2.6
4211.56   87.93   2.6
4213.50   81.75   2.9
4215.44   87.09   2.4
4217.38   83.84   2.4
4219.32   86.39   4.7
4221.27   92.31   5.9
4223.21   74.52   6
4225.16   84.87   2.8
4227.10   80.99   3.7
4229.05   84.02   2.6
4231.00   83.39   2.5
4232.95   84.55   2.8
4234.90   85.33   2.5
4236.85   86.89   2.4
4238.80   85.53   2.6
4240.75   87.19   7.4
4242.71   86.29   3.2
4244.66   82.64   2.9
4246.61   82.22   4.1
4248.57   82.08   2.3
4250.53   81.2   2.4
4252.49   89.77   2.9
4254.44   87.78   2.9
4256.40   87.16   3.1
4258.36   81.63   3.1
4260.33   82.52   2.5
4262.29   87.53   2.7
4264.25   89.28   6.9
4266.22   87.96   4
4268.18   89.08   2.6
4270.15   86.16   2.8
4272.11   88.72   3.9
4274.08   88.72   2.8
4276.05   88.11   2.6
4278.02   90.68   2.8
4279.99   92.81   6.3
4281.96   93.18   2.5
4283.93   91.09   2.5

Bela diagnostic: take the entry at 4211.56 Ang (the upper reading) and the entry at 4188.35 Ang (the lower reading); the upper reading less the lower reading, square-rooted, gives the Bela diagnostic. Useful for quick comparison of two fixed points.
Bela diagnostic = 1.21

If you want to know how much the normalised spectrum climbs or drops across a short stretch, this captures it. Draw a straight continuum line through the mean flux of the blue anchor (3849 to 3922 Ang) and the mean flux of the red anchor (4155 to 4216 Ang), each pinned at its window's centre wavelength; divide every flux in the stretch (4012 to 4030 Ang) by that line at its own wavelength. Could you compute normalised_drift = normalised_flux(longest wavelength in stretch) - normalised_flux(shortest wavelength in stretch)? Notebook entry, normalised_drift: -0.03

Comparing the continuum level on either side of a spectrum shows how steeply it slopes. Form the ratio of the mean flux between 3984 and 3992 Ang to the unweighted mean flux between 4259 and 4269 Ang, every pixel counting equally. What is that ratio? 1.13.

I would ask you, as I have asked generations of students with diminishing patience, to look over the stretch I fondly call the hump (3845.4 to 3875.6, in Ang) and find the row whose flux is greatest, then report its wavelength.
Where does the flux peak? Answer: 3865.83 Ang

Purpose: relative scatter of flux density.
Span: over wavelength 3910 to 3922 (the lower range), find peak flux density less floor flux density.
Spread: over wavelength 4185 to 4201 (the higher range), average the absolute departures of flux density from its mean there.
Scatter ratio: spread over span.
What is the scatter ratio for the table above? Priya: 0.16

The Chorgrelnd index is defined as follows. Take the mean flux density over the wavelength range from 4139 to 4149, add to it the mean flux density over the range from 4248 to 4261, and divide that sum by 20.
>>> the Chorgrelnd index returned 8.7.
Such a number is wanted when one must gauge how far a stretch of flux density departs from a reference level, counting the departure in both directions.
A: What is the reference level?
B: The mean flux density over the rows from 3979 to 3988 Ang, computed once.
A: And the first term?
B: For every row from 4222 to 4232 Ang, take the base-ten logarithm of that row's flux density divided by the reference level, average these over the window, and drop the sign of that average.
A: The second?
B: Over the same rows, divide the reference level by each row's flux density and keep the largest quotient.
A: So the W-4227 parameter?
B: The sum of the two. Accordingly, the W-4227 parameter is 1.37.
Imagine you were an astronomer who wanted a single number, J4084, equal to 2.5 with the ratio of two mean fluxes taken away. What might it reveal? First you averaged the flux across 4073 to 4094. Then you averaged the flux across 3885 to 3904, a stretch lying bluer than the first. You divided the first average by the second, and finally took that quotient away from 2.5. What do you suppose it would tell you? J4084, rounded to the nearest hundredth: 1.56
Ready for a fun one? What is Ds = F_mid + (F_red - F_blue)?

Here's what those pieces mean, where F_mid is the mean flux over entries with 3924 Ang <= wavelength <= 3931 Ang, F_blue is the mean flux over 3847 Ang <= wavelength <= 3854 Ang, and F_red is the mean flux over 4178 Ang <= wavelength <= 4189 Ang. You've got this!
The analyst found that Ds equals 71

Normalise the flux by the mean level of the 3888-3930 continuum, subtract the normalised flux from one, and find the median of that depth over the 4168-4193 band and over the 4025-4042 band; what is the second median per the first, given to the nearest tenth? 0.8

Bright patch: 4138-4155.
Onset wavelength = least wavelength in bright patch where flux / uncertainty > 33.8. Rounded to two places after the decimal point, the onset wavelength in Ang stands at 4153.77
